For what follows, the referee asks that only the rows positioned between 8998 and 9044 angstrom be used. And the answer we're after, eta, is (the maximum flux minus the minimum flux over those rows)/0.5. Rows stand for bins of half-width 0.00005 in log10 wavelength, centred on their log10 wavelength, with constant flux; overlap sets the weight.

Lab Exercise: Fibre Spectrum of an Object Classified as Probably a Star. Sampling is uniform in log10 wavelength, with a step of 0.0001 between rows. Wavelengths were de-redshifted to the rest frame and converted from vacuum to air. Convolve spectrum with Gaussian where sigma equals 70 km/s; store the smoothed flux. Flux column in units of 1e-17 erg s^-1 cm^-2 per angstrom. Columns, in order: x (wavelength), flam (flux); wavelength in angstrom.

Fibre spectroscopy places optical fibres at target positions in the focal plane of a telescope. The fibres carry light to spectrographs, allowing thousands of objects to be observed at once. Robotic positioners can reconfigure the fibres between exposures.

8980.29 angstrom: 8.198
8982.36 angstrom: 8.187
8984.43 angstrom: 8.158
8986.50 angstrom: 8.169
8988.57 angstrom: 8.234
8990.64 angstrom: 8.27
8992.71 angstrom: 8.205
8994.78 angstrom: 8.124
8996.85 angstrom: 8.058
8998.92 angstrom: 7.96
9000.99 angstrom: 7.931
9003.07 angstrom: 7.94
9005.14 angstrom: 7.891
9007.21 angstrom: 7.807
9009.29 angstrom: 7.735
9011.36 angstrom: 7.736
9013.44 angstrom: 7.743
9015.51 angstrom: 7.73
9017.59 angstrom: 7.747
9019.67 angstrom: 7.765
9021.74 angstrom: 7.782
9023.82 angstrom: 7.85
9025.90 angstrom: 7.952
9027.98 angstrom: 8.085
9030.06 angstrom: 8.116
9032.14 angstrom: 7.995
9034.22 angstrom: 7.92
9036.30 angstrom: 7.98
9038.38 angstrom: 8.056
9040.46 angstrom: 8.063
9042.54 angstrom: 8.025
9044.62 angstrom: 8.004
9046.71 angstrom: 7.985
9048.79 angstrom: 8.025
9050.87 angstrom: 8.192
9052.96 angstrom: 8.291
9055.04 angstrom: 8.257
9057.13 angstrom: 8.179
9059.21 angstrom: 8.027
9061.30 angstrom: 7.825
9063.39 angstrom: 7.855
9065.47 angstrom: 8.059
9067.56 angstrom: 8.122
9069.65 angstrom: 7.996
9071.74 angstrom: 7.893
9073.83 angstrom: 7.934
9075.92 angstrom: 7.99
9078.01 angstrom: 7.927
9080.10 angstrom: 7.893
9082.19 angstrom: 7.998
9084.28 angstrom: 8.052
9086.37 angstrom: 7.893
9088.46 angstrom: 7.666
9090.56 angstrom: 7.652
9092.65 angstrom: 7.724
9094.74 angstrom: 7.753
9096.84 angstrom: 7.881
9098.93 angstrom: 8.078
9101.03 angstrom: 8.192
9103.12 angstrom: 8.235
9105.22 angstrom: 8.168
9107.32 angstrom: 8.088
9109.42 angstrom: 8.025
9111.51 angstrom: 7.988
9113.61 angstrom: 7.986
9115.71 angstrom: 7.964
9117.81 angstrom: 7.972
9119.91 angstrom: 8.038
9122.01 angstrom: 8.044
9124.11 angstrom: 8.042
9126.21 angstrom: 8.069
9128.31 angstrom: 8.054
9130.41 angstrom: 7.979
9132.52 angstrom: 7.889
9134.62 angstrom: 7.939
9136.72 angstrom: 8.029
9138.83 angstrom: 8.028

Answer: 0.8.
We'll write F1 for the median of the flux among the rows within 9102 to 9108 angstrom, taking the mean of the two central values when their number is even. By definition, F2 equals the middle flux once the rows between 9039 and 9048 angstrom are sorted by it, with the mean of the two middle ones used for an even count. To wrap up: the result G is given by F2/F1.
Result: 0.98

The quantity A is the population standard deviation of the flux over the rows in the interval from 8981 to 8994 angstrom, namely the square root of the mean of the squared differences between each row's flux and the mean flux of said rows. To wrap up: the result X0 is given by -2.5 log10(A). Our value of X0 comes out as 3.54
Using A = 0.038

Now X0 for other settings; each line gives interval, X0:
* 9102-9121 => 2.62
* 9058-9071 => 2.43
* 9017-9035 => 2.22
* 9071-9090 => 2.47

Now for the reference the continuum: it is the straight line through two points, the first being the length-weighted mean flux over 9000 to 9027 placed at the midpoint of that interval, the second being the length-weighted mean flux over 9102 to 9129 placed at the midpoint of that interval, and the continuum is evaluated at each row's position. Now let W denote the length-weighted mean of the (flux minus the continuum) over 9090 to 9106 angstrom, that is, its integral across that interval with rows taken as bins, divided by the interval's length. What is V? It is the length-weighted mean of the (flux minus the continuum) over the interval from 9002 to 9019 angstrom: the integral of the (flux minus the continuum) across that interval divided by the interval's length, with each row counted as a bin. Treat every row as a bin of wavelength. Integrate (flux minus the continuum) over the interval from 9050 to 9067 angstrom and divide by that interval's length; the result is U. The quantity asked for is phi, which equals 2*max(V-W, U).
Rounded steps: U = 0.17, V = -0.017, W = -0.05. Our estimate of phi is 0.3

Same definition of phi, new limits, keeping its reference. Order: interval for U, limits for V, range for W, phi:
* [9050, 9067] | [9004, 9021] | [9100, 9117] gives 0.3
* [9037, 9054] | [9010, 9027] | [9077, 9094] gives 0.4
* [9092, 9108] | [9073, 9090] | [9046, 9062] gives 0.0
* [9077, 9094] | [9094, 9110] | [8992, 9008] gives -0.3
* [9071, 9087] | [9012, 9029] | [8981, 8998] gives 0.0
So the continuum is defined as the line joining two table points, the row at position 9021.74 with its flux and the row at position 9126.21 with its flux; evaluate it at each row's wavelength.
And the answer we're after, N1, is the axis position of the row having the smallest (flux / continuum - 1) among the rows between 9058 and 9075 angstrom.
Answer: 9061.30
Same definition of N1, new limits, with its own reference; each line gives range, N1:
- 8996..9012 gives 9011.36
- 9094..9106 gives 9094.74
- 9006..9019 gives 9015.51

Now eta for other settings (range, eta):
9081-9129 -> 1.2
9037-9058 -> 0.6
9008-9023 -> 0.1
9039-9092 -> 1.3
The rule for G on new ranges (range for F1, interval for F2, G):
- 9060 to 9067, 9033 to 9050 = 1.02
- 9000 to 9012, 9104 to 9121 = 1.02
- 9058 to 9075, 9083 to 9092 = 0.98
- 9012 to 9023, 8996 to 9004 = 1.03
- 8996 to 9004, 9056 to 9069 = 1.01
